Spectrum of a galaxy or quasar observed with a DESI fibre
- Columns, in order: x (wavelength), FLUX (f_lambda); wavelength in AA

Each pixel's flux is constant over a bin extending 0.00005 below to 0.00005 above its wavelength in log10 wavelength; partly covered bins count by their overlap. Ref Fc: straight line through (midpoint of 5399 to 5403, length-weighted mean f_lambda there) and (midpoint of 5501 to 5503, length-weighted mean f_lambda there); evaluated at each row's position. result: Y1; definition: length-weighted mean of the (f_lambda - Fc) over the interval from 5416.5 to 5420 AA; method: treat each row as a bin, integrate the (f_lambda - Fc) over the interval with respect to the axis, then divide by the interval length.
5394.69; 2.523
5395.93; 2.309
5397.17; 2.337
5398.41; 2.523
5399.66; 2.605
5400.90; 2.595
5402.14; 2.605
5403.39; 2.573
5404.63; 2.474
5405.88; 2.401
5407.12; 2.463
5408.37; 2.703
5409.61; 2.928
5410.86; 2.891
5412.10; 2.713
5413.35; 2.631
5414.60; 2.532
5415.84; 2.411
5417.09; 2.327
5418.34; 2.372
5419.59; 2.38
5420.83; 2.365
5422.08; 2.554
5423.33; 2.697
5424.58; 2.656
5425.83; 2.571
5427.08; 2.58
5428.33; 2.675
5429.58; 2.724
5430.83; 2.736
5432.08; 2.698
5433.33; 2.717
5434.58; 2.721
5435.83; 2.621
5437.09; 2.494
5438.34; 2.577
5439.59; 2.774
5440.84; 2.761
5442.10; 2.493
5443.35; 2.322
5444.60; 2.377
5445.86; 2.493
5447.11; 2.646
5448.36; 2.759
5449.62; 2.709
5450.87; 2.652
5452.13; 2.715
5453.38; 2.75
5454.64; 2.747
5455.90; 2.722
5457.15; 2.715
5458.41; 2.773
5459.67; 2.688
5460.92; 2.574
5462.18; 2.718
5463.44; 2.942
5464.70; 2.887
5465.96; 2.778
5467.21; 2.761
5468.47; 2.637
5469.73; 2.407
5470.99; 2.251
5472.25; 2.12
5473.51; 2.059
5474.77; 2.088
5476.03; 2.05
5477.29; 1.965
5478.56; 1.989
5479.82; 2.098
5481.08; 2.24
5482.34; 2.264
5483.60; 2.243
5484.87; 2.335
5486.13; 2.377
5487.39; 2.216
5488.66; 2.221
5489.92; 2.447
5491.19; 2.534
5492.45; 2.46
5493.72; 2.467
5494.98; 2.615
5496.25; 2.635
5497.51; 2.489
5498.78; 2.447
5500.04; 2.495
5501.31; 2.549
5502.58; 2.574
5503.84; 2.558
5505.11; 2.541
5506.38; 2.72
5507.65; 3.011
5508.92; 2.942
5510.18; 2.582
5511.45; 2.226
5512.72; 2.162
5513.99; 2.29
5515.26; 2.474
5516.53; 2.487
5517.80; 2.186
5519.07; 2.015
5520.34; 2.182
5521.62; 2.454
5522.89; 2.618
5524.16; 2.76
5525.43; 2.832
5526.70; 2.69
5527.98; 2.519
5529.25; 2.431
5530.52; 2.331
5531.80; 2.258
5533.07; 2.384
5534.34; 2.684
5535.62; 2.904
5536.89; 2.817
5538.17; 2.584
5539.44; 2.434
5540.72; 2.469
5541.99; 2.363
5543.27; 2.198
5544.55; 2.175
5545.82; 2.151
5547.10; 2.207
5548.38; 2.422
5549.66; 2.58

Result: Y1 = -0.2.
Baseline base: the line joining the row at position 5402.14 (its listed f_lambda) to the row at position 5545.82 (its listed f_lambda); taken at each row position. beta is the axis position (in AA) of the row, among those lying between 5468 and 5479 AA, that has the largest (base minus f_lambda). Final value 5477.29 AA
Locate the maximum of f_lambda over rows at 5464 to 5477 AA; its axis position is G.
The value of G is 5464.70 AA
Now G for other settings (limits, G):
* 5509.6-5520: 5510.18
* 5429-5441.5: 5439.59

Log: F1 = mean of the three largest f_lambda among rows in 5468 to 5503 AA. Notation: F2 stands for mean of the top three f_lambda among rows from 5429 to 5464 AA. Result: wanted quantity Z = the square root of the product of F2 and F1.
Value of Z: 2.73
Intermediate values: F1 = 2.63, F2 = 2.83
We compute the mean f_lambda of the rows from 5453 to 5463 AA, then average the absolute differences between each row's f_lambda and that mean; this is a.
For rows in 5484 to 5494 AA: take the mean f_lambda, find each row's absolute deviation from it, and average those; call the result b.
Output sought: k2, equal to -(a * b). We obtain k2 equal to -0.004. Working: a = 0.04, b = 0.09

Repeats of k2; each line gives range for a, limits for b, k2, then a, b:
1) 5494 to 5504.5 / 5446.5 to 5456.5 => -0.002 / 0.05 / 0.03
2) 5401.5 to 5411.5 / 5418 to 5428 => -0.018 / 0.16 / 0.11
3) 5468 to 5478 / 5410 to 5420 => -0.028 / 0.18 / 0.16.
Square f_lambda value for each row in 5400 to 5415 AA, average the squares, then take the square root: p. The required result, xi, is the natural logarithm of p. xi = 0.97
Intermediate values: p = 2.630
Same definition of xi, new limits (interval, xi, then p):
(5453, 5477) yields 0.95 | 2.578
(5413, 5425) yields 0.91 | 2.496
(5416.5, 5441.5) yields 0.96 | 2.604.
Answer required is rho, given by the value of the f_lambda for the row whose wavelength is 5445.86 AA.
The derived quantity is 2.493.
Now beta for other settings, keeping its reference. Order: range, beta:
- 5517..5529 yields 5519.07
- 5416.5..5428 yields 5417.09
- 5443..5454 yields 5443.35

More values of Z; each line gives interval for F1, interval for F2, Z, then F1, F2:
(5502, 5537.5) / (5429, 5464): 2.89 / 2.95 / 2.83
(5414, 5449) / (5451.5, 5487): 2.82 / 2.76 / 2.87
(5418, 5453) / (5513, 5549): 2.81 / 2.76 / 2.85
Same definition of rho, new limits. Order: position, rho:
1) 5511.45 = 2.226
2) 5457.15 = 2.715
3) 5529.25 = 2.431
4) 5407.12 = 2.463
